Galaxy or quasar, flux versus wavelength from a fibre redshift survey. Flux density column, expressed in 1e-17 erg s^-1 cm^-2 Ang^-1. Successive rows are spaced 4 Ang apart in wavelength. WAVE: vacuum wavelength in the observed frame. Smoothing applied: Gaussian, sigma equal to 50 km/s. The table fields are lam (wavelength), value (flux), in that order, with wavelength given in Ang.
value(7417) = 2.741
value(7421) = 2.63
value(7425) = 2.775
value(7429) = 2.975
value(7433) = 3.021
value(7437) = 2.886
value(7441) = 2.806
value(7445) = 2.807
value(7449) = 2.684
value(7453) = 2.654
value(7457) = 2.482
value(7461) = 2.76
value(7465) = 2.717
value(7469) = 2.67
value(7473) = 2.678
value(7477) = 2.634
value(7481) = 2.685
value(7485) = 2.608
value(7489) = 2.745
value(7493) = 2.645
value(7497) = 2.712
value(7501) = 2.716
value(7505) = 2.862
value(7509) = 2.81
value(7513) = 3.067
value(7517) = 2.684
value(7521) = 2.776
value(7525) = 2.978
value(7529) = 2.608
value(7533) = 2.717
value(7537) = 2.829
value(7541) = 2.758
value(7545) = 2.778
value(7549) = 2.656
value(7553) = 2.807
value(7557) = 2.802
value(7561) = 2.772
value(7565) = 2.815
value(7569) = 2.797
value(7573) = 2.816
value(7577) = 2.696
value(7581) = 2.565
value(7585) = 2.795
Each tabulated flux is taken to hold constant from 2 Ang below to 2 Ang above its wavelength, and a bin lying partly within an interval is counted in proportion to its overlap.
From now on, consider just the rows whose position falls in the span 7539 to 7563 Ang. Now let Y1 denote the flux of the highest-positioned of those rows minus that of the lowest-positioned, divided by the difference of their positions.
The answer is 0.001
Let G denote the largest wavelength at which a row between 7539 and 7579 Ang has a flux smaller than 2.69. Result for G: 7549 Ang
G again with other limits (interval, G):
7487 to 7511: 7493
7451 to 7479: 7477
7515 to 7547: 7529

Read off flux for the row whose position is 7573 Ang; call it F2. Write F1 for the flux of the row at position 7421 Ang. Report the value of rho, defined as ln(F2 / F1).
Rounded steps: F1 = 2.63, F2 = 2.816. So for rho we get 0.07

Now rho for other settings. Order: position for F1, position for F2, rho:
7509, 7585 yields -0.01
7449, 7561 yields 0.03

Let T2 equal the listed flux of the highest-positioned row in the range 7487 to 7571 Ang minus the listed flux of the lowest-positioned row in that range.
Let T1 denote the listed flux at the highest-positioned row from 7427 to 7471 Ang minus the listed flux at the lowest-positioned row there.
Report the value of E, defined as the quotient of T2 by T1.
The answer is -0.2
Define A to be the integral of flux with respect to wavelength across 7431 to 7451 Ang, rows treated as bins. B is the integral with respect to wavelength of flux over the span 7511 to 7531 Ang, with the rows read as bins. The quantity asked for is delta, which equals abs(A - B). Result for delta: 0.4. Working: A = 56.82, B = 56.5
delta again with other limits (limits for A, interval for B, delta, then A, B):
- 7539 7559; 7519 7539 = 0.4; 55.20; 55.6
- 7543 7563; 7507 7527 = 2.0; 55.26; 57.3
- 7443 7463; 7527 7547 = 1.2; 53.55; 54.8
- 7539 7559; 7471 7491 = 1.8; 55.20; 53.4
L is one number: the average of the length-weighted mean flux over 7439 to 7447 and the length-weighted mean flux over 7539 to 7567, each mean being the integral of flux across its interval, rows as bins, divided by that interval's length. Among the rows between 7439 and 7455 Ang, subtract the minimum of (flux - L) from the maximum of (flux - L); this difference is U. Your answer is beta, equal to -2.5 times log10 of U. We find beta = 2.0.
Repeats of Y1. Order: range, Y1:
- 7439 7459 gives -0.020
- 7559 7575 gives 0.004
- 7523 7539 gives -0.012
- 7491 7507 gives 0.018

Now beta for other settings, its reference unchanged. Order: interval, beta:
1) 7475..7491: 2.2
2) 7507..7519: 1.0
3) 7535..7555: 1.9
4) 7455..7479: 1.4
